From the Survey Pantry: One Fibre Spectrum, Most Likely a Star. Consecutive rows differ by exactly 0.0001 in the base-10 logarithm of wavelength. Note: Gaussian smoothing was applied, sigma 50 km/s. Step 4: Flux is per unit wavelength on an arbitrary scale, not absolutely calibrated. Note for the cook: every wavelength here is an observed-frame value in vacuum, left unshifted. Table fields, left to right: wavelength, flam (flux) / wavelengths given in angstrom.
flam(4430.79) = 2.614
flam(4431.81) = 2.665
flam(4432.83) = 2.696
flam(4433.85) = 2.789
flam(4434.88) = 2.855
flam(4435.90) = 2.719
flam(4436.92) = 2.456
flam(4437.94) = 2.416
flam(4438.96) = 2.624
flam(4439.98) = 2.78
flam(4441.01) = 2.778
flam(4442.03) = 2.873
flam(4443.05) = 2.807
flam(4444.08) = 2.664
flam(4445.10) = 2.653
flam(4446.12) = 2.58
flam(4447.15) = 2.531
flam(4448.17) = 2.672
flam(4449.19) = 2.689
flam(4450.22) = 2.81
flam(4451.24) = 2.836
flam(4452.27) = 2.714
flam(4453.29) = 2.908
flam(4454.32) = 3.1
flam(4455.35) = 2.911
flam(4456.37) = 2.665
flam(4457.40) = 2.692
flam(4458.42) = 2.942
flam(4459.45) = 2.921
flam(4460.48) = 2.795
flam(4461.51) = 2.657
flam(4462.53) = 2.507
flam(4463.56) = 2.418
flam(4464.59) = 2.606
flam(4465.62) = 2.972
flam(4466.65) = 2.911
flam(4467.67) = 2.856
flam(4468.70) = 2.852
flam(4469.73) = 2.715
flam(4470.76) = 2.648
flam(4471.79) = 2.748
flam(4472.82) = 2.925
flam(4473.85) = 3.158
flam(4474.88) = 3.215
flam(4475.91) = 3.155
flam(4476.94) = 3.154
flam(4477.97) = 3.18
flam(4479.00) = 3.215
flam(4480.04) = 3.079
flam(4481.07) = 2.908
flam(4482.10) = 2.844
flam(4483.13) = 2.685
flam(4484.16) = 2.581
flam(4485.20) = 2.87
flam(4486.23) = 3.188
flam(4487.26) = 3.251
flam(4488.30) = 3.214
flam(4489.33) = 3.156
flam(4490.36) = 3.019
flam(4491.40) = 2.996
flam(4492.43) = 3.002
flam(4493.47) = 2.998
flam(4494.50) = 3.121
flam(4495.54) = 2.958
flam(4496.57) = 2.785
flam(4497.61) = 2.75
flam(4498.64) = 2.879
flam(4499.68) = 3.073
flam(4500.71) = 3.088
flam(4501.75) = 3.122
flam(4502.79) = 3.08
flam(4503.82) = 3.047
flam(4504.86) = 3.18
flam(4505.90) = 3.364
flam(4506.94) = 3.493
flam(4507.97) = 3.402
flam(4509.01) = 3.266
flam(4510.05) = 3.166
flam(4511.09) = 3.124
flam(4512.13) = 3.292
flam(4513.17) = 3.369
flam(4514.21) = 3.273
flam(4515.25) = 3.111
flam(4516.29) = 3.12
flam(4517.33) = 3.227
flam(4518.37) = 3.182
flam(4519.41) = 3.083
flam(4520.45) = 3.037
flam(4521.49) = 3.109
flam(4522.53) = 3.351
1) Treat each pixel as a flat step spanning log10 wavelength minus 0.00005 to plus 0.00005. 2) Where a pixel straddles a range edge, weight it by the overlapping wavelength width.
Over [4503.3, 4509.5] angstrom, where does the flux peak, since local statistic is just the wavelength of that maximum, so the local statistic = 4506.94 angstrom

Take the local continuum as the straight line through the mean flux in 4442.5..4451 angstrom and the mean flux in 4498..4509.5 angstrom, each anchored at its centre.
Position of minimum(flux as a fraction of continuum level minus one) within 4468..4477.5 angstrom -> 4470.76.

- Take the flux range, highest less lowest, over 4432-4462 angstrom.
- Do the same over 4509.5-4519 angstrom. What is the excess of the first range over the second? 0.43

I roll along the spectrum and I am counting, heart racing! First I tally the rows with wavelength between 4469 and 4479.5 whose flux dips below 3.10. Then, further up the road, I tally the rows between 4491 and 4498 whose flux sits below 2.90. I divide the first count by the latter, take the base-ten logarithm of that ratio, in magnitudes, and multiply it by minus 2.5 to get -0.8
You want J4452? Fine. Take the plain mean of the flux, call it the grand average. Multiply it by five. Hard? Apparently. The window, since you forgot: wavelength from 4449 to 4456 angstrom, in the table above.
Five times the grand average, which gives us 14.3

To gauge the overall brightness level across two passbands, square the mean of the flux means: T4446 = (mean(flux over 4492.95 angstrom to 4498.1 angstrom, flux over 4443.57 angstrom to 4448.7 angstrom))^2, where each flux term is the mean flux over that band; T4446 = 7.7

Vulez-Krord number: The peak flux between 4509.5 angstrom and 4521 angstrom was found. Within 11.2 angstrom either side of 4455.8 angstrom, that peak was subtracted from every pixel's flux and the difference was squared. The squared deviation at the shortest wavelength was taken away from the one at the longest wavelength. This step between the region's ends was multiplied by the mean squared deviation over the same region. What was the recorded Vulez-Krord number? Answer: -0.125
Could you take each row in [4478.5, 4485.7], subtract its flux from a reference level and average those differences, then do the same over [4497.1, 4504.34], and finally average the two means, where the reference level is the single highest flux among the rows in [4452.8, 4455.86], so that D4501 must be 0.16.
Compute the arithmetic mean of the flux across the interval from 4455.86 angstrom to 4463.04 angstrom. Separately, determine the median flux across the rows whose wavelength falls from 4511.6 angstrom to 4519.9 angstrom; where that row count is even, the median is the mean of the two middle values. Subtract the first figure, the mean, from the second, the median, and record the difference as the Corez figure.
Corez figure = 0.46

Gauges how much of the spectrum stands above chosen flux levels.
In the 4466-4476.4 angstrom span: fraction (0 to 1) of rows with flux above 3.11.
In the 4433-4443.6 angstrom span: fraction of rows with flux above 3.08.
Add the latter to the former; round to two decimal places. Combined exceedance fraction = 0.30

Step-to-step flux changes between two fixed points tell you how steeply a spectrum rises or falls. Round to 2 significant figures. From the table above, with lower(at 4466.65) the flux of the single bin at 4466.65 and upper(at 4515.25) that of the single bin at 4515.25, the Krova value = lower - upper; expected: -0.20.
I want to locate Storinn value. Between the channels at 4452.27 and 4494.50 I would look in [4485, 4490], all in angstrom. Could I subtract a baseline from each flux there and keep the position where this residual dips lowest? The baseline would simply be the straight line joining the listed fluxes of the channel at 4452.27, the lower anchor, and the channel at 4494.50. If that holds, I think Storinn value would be 4485.20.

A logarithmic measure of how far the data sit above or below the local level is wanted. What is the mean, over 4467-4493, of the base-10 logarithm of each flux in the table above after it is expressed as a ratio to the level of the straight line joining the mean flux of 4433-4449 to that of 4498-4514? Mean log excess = -0.002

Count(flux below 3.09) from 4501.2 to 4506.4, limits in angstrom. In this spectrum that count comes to 2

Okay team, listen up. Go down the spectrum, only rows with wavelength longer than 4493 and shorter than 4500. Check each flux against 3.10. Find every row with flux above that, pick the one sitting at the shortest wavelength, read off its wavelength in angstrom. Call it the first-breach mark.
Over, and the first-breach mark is 4494.50 angstrom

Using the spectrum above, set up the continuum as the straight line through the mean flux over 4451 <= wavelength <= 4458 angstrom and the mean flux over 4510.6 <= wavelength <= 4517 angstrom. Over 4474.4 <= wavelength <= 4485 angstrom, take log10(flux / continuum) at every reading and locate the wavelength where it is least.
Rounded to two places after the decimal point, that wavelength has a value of 4484.16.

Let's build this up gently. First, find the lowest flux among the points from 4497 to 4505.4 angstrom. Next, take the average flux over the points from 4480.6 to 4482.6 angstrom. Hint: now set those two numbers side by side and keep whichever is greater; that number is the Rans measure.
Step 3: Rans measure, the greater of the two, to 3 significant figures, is 2.88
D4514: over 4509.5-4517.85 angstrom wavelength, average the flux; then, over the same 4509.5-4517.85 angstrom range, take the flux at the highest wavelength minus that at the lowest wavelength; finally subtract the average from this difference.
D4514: -3.15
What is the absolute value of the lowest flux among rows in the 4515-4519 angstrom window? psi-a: 3.11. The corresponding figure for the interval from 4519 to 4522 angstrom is 3.04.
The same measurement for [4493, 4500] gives 2.75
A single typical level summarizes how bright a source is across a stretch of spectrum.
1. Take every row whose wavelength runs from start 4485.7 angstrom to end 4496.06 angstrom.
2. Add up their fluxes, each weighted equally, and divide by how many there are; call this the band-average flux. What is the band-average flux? 3.09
